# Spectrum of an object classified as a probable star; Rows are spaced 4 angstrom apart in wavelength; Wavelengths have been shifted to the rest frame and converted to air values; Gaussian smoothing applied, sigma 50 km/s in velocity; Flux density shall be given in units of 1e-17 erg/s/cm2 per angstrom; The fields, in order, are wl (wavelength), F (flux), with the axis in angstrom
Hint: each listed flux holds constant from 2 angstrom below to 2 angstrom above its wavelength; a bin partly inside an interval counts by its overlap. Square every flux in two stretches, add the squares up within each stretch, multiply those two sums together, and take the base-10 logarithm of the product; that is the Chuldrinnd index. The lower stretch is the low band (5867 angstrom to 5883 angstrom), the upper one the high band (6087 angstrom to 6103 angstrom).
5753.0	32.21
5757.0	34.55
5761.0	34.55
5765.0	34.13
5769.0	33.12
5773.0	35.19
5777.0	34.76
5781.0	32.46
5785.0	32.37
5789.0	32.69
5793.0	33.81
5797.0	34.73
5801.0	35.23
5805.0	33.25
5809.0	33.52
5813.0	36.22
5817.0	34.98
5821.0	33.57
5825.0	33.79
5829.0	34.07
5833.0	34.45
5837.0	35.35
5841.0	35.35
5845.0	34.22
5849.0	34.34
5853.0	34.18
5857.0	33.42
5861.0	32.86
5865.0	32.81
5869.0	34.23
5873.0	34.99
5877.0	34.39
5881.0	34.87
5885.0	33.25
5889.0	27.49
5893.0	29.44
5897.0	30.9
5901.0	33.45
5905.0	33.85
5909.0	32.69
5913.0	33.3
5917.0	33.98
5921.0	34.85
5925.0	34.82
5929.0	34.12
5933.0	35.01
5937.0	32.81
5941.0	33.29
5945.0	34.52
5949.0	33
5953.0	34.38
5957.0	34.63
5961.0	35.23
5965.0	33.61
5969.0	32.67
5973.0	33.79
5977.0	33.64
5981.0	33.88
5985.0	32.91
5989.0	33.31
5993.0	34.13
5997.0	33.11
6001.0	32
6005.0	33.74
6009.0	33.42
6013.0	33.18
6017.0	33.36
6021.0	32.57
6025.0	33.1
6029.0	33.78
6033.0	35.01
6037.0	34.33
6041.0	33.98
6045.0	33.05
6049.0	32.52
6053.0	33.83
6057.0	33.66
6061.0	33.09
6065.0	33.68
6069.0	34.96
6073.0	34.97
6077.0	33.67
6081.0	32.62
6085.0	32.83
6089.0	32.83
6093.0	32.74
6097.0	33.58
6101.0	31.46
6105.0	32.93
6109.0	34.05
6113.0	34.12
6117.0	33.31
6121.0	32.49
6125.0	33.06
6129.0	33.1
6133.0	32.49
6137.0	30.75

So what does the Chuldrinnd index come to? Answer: 7.31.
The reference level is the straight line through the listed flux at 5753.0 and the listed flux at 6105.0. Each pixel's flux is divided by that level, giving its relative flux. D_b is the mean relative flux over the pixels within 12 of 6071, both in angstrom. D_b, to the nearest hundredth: 1.03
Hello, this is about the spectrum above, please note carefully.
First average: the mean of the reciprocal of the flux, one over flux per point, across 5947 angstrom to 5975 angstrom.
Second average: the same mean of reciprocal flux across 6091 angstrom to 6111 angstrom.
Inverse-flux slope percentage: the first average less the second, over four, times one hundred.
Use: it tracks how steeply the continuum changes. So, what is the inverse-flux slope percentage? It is -0.021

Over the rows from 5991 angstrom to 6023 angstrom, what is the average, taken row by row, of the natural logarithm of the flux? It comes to 3.50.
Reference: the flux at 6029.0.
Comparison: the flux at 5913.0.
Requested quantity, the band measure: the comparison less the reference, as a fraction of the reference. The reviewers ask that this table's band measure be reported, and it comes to -0.01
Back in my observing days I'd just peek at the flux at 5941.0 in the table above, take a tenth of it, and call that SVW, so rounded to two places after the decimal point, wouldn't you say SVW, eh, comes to 3.33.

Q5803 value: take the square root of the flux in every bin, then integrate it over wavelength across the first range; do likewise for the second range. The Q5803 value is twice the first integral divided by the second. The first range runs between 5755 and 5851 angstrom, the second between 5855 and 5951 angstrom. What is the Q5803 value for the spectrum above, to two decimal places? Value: 2.03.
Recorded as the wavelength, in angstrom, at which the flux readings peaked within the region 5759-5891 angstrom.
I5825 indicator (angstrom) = 5813.0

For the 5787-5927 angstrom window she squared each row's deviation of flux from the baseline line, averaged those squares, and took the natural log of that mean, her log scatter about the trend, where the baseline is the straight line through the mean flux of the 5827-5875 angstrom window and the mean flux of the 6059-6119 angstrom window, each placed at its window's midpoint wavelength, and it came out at 1.0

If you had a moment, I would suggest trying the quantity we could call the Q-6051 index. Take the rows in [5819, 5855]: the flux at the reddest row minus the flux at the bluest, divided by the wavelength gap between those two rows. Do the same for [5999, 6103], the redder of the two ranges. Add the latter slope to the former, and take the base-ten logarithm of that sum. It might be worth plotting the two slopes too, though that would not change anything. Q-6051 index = -1.9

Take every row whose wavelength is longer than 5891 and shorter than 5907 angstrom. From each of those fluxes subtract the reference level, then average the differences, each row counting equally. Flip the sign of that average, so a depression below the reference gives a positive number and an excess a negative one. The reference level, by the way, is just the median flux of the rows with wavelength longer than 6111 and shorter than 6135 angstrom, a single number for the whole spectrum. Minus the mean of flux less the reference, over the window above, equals 1.17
